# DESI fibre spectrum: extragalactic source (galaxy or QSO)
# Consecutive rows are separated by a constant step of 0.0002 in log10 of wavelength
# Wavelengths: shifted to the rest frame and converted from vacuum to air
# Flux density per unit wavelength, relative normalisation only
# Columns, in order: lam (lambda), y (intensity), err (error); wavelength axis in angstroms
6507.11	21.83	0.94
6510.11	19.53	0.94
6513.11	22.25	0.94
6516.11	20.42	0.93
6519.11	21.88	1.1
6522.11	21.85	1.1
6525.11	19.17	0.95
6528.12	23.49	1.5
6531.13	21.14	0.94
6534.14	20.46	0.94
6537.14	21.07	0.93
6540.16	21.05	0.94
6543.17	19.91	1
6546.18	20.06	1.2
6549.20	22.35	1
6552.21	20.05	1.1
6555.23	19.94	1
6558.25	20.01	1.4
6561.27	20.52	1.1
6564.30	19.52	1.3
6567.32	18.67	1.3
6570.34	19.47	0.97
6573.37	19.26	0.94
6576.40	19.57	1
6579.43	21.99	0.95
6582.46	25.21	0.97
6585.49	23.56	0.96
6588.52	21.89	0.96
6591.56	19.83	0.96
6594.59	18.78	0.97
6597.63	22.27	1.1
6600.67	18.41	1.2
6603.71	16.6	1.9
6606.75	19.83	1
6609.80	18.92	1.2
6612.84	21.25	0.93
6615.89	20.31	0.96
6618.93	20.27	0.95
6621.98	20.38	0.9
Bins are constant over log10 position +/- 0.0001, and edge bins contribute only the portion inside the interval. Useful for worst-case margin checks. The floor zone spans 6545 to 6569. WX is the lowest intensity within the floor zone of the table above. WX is 18.67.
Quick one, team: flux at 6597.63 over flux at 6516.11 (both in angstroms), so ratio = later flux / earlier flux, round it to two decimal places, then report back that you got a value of 1.09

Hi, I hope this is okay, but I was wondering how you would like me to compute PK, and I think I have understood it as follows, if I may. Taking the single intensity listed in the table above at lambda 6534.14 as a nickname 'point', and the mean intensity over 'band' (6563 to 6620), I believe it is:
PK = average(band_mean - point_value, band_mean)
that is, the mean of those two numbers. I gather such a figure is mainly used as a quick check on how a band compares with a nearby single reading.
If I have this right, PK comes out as 10.07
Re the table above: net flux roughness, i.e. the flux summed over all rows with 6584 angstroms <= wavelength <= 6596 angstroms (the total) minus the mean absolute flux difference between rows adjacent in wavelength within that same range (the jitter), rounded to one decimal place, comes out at 82.5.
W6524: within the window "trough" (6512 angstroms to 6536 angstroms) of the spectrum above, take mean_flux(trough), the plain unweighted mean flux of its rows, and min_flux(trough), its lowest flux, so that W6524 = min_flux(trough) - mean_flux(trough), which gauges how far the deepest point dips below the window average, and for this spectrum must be -2.2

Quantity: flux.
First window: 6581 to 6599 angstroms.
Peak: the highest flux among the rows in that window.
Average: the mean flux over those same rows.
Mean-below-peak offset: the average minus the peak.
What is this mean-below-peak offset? -3.3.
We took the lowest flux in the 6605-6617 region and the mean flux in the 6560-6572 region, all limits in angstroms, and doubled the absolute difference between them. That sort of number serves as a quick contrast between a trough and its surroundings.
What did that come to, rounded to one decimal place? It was 1.2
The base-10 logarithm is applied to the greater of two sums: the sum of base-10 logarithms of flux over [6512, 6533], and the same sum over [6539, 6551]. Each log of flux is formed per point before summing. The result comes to 0.97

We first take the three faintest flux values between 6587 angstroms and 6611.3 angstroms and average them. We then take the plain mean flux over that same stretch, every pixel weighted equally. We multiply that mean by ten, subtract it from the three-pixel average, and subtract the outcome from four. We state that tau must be 182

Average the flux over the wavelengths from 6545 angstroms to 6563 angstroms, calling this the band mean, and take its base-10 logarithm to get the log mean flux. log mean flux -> 1.31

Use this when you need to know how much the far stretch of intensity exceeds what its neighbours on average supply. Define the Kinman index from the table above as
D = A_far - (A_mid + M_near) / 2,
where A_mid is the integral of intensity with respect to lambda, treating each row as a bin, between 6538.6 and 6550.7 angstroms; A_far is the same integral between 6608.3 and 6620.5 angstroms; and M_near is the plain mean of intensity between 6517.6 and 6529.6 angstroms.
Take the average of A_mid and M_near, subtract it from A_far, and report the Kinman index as 110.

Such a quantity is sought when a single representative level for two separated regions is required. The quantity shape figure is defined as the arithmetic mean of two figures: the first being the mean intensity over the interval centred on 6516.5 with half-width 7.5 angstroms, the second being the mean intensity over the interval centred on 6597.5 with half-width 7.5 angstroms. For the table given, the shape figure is 20.2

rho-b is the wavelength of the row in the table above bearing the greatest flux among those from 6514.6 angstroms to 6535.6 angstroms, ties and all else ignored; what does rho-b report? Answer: 6528.12 angstroms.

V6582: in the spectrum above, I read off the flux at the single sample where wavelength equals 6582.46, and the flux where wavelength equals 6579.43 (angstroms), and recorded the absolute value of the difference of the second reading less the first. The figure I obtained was 3.2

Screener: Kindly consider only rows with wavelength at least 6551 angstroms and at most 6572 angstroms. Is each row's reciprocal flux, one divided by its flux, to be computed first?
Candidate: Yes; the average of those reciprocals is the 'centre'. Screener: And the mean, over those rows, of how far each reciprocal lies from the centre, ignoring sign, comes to 0.0012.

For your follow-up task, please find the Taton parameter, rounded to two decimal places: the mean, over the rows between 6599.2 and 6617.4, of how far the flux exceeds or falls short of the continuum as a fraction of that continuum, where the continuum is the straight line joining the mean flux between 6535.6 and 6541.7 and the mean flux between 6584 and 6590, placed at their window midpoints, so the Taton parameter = -0.18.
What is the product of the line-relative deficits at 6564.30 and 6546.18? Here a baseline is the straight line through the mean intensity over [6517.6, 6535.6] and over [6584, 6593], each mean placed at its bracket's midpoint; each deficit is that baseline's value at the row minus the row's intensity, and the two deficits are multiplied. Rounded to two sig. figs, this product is 2.9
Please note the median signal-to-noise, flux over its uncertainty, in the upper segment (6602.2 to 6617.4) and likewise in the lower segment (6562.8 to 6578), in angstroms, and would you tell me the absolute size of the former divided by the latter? 1.01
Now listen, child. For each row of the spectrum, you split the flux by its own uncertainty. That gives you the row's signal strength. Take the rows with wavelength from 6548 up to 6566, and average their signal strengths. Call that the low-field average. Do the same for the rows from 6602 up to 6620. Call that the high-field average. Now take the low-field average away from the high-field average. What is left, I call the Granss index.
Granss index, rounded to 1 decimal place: 0.2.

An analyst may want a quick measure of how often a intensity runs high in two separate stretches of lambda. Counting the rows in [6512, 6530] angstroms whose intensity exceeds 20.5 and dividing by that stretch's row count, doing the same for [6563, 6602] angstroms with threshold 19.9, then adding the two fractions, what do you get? 1.05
